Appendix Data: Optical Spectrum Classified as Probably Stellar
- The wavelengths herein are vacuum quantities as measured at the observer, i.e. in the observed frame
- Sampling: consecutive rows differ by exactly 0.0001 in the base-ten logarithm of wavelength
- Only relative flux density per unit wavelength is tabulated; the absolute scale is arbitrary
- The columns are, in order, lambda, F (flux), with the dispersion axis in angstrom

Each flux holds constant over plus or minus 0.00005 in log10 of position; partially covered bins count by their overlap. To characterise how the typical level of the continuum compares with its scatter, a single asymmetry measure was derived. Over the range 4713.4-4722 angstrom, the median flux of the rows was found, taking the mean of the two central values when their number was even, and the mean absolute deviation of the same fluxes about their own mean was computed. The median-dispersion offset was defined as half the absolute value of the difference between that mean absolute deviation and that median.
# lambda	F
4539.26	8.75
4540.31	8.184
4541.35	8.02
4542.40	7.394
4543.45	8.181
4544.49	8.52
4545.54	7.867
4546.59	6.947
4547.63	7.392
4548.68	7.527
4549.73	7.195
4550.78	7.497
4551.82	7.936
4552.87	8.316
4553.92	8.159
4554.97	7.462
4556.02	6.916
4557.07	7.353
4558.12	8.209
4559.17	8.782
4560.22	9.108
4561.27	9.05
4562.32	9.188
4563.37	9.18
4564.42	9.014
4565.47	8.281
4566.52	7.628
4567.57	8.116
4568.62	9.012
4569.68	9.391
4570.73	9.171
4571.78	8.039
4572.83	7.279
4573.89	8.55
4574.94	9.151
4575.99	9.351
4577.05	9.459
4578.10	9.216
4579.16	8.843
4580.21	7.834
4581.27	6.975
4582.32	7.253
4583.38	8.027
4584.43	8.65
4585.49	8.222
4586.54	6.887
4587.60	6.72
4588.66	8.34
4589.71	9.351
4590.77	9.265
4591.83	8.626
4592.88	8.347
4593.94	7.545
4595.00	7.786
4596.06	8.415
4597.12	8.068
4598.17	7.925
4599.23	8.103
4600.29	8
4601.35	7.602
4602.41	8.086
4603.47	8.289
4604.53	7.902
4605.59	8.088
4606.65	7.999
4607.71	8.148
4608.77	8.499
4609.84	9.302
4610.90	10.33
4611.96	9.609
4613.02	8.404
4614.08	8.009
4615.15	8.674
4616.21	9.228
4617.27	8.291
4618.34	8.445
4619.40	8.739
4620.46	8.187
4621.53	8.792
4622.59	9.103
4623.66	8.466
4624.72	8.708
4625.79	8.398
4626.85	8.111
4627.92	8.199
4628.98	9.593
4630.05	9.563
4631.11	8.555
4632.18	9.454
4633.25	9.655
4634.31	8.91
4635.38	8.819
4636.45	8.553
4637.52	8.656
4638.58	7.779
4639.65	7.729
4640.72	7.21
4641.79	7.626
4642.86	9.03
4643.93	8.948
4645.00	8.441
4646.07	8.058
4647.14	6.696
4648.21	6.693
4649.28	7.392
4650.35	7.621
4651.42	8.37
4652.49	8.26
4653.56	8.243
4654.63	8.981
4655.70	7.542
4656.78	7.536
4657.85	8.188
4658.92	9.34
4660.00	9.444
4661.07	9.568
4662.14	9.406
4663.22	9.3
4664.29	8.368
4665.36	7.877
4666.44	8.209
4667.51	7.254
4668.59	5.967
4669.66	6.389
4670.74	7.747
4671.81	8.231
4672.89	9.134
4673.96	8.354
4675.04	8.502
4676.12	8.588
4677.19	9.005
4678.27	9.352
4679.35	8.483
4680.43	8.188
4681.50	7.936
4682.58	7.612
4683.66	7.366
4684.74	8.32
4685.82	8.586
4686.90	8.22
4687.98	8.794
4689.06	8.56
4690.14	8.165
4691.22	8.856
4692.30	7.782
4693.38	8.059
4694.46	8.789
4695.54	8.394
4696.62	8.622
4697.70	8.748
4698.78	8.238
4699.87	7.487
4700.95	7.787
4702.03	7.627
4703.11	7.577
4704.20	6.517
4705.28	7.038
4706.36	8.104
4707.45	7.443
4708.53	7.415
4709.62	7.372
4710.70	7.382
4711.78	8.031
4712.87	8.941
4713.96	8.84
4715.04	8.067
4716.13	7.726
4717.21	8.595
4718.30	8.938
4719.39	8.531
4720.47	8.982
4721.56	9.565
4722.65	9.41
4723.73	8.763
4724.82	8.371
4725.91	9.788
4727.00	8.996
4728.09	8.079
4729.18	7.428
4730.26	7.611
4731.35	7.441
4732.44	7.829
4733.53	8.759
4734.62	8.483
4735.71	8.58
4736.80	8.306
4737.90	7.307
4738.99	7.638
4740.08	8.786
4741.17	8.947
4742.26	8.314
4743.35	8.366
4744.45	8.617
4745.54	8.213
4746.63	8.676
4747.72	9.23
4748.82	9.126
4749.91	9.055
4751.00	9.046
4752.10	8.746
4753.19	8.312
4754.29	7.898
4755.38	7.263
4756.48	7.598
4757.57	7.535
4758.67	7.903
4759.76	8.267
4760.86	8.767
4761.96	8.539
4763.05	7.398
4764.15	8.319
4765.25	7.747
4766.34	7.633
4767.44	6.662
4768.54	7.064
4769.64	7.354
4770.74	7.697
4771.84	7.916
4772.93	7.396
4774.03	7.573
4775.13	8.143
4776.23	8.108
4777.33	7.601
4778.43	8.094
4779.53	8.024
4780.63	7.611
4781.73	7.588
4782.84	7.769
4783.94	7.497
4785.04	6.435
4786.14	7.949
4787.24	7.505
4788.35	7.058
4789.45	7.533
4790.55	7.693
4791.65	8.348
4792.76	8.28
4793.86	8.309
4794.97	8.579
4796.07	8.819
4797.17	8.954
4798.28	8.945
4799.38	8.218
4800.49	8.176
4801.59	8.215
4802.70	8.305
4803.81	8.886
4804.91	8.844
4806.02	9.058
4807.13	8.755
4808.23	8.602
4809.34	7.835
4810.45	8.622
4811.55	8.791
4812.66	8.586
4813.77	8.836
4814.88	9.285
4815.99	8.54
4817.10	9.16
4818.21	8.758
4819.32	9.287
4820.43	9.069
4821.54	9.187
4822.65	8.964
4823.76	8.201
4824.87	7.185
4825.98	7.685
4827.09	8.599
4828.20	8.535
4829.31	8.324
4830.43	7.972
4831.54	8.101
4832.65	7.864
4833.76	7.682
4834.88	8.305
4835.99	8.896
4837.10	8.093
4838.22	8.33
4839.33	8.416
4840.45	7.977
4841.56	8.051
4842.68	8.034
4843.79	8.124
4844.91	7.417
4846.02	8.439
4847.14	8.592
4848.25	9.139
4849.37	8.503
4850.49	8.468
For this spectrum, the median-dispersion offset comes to 4.15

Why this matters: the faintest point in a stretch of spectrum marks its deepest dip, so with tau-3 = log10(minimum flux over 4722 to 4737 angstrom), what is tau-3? 0.871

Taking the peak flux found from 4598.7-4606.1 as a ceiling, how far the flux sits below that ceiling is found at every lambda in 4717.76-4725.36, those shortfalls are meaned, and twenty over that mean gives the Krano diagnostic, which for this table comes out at -31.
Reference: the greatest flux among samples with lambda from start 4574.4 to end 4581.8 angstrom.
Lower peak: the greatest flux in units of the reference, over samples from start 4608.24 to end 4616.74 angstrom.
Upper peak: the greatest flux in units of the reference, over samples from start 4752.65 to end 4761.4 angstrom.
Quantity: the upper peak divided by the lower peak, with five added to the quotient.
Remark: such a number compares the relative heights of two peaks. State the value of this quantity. 5.85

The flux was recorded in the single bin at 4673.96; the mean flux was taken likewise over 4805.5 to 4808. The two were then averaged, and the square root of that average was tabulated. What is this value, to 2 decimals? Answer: 2.94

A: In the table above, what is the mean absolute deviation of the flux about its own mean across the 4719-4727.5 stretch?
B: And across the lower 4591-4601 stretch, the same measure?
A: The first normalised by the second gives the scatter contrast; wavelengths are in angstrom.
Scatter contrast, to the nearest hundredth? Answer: 1.61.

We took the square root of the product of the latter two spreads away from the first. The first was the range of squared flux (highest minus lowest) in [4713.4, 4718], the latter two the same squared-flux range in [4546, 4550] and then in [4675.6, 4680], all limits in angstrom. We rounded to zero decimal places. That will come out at 7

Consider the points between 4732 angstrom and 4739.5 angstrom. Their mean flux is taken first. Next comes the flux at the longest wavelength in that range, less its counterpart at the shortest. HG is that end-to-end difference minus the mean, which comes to -8.32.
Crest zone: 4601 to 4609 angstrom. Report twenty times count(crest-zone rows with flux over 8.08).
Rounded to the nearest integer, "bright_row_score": 100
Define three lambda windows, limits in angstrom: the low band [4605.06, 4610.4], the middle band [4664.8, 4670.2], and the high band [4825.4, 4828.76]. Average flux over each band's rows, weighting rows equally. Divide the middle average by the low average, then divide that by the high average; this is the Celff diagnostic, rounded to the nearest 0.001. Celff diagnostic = 0.103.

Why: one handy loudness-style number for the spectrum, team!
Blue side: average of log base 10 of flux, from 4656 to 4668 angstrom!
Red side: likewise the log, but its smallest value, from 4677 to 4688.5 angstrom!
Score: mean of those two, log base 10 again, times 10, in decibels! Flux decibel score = -0.46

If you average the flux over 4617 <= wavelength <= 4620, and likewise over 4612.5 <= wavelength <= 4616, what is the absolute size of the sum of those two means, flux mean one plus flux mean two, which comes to 16.9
